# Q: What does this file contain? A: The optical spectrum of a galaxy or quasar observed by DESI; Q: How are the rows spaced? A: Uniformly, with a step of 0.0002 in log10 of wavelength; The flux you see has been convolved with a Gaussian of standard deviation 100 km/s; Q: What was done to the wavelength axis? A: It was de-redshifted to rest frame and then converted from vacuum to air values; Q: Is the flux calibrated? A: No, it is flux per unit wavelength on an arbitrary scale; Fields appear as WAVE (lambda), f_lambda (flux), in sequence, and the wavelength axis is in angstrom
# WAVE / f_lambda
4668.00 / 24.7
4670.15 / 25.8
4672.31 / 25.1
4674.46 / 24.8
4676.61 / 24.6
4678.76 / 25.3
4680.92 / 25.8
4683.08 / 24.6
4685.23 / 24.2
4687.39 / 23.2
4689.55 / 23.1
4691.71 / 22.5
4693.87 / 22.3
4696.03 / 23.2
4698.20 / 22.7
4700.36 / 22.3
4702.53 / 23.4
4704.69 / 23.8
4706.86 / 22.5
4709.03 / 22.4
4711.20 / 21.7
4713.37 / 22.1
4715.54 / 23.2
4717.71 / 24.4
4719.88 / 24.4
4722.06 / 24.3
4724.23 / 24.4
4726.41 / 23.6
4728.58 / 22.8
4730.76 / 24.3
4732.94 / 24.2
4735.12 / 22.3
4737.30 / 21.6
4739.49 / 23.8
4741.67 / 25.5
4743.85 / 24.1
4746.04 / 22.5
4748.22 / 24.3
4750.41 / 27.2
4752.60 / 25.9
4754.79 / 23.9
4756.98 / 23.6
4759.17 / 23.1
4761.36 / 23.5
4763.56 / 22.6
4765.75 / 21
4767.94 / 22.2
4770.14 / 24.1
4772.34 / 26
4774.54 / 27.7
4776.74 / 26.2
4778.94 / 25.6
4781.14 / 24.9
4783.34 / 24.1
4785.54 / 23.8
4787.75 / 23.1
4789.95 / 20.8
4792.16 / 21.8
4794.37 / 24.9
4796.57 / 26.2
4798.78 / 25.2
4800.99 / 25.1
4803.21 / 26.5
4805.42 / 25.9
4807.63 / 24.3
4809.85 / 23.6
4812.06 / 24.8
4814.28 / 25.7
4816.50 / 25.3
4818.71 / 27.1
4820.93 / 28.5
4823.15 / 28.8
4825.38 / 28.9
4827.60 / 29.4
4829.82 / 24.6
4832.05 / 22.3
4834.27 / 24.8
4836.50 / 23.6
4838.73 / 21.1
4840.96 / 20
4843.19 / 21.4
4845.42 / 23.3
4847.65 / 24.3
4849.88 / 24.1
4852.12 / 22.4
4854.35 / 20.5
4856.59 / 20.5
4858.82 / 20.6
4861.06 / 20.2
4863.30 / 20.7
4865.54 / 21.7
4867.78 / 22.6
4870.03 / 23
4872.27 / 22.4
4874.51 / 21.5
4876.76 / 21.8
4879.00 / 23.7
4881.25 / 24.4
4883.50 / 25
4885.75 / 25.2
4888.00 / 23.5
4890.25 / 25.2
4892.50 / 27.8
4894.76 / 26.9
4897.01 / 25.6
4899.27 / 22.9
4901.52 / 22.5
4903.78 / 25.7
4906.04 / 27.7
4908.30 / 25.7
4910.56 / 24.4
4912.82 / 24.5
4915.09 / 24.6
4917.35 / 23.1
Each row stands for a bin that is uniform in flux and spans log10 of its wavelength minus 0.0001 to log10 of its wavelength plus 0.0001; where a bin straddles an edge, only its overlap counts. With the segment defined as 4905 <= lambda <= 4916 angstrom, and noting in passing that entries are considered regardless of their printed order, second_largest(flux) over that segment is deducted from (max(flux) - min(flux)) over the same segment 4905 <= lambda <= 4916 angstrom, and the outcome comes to -22.4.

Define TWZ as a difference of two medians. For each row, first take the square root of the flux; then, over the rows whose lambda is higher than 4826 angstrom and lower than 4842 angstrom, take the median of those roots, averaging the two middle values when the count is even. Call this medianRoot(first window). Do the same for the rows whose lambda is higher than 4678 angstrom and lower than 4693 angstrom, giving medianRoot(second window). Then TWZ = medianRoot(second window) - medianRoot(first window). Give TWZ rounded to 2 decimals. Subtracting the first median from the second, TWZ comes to 0.06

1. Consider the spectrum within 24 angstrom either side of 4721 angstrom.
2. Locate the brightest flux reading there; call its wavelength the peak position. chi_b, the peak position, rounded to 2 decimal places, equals 4741.67 angstrom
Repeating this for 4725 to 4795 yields 4774.54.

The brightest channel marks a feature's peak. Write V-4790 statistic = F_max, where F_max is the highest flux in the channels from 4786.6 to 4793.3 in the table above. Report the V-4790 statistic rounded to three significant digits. 23.1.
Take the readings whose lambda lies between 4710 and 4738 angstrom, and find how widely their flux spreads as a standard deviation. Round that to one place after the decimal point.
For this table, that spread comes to 1.1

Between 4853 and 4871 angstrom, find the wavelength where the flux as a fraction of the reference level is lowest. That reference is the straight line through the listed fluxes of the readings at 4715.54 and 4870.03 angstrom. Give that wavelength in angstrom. 4861.06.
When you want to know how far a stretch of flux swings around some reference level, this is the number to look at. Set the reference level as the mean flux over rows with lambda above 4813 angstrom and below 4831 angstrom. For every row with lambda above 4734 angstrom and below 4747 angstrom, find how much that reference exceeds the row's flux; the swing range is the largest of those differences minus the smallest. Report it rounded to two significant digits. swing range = 3.9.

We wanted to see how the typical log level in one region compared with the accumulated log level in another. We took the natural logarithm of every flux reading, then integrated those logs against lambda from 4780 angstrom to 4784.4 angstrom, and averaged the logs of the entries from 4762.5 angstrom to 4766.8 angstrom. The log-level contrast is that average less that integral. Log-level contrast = -11.0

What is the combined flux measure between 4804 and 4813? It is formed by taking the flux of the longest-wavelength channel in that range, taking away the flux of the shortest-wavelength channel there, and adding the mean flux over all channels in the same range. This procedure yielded 23.6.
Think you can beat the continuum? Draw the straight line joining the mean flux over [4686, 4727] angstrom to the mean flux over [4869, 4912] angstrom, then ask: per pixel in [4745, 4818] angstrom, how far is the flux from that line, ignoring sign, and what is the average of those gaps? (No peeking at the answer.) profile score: 1.5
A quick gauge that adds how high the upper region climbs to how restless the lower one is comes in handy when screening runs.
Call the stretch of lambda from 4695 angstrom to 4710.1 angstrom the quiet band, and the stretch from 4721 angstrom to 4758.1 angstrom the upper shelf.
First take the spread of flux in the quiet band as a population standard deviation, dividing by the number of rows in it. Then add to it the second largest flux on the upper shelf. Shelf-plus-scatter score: 26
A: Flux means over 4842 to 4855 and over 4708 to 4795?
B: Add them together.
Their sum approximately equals 46.5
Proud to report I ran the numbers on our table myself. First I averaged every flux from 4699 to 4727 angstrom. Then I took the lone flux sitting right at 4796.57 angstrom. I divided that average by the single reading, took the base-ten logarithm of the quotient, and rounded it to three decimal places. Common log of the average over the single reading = -0.052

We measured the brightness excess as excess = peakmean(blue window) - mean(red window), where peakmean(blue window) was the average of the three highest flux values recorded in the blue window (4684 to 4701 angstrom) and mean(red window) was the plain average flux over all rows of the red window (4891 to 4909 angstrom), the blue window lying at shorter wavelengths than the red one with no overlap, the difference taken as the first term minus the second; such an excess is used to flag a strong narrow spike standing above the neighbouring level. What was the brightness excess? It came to -2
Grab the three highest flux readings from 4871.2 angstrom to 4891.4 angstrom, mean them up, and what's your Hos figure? 25.1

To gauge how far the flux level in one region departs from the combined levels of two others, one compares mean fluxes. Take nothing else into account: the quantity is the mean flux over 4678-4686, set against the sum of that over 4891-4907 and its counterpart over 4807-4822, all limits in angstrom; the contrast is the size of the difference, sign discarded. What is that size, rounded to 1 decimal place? 26.2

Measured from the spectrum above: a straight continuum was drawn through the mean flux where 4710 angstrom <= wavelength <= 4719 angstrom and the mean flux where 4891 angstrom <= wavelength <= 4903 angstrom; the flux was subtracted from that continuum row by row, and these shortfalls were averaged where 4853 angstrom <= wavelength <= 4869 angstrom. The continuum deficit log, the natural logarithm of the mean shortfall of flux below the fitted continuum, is 1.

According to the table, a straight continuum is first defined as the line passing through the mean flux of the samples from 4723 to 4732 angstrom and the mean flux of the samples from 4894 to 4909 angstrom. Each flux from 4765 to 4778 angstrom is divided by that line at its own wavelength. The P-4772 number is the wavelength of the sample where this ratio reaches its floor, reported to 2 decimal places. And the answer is 4765.75 angstrom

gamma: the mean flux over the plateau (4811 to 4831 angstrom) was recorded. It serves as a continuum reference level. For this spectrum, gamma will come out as 27.0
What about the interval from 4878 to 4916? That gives 25.0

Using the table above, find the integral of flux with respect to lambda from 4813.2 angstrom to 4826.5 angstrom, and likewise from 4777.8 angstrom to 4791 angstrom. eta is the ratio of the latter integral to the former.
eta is 0.86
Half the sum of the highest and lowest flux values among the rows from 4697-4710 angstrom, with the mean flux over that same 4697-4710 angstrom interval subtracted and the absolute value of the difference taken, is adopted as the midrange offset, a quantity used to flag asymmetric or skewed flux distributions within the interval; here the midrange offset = 0.20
